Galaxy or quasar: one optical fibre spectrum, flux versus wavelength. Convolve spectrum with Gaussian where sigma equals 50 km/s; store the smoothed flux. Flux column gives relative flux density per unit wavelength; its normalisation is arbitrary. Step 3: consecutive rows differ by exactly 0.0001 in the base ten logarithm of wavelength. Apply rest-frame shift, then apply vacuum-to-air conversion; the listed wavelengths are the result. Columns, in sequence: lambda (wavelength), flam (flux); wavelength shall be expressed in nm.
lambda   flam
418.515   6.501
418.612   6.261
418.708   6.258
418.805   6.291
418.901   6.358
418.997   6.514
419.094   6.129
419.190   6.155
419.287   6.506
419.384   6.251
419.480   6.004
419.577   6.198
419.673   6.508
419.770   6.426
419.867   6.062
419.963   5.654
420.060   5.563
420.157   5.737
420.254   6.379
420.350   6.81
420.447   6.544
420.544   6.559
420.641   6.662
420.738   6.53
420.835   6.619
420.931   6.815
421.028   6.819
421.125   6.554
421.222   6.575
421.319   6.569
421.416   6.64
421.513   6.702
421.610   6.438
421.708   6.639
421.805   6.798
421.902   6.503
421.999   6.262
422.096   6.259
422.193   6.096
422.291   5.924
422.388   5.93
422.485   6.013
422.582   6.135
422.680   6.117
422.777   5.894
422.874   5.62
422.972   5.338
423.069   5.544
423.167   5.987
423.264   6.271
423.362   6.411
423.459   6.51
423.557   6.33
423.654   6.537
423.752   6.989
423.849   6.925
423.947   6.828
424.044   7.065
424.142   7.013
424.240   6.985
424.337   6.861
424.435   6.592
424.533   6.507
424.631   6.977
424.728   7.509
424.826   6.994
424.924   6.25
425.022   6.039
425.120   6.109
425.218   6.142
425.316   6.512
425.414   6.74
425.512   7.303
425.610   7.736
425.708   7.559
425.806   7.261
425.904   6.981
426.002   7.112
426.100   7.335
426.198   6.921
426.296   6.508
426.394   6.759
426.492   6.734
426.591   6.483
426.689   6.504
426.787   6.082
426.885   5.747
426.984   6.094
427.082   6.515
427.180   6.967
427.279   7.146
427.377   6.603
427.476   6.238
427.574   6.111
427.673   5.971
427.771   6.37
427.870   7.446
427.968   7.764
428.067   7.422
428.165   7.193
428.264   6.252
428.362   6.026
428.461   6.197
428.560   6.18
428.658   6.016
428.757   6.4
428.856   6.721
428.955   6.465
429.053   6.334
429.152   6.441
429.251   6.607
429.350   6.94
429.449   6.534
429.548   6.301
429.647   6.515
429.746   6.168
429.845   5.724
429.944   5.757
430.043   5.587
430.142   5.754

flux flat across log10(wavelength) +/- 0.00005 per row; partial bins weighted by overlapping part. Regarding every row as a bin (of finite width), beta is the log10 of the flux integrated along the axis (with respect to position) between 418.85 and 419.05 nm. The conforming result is 0.16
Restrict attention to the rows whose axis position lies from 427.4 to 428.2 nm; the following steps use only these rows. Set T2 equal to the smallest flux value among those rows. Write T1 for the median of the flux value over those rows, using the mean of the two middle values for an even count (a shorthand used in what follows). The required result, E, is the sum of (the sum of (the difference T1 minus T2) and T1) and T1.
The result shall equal 14.4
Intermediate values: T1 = 6.78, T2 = 5.971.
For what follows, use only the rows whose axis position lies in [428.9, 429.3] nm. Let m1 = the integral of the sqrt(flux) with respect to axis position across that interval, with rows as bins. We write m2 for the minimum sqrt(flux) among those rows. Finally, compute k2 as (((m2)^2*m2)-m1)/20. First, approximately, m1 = 1.02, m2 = 2.52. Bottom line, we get 0.75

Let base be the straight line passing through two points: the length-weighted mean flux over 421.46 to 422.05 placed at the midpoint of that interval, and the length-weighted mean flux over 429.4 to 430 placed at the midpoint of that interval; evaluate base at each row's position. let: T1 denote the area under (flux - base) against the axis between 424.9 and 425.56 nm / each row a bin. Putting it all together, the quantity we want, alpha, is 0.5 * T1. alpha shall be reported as 0.02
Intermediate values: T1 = 0.0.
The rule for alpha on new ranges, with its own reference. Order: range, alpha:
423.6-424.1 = 0.10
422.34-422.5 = -0.04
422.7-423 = -0.12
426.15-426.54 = 0.08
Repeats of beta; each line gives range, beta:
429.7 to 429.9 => 0.15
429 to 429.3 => 0.24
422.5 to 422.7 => 0.16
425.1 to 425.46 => 0.29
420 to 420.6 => 0.48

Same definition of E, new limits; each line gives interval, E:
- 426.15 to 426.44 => 13.8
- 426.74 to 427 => 12.5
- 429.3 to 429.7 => 13.3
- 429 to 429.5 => 13.3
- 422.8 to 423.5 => 12.6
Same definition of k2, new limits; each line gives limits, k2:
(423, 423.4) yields 0.60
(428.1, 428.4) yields 0.70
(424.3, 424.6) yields 0.79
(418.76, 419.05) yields 0.75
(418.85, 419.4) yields 0.69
